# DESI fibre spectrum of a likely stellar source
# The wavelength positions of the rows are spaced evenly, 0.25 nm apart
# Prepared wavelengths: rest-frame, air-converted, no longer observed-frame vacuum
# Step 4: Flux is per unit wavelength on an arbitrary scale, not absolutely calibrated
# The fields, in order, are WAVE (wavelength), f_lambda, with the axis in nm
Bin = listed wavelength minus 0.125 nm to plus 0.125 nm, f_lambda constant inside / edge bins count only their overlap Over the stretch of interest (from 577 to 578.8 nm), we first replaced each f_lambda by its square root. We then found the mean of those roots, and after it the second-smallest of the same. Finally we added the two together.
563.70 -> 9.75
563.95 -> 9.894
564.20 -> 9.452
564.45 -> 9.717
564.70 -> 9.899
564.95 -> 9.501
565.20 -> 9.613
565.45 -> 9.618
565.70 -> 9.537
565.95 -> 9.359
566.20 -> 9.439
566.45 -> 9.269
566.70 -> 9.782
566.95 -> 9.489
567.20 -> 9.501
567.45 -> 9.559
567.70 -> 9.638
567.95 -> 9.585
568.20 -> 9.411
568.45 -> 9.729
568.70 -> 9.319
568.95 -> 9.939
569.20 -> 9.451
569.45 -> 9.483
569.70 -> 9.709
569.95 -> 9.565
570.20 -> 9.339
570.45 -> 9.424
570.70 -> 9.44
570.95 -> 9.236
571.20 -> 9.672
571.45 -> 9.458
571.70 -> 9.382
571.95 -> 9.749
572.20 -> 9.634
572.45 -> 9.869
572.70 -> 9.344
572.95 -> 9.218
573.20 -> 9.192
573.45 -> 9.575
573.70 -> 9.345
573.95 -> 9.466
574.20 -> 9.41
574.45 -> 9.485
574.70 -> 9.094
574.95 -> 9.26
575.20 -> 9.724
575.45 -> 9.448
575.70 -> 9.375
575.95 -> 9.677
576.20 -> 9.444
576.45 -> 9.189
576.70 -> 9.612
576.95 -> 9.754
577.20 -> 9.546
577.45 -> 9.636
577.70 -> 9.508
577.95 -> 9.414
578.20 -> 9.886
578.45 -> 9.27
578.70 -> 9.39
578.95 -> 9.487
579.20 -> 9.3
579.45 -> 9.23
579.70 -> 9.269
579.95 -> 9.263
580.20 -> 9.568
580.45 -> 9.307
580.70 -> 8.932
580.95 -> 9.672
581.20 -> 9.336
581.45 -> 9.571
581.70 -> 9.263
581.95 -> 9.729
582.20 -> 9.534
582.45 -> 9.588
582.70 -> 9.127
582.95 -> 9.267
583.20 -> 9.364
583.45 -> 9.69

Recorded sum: 6.15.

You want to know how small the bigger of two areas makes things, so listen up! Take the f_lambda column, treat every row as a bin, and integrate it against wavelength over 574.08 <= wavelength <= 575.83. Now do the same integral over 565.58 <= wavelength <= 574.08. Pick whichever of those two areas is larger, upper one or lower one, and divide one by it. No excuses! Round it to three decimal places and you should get 0.012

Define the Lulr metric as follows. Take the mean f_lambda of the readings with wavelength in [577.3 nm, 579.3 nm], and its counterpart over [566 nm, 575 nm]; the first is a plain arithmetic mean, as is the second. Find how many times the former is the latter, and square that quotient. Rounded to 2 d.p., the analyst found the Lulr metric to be 1.00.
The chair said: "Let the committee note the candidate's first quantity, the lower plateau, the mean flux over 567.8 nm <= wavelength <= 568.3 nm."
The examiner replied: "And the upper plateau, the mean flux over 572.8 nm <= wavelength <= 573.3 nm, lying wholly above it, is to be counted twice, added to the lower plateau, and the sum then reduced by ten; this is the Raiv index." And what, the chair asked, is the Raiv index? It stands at 17.9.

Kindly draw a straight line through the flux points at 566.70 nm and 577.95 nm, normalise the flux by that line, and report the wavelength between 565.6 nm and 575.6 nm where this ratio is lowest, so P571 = 566.45 nm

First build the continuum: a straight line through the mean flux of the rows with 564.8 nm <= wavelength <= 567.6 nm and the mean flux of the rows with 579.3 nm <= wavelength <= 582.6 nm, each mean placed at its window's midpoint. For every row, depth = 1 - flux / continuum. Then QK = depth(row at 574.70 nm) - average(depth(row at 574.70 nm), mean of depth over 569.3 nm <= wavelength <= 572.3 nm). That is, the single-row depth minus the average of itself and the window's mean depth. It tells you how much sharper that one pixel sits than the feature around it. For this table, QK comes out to 0.020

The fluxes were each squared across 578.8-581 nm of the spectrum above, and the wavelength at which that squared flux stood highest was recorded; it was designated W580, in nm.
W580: 580.95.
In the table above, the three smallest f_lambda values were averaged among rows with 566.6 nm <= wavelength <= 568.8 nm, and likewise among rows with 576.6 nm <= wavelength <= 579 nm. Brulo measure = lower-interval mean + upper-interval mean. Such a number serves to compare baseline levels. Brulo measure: 18.8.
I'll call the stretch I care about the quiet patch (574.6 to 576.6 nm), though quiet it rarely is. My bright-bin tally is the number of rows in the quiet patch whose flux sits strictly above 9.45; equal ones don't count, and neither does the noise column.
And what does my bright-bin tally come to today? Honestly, 2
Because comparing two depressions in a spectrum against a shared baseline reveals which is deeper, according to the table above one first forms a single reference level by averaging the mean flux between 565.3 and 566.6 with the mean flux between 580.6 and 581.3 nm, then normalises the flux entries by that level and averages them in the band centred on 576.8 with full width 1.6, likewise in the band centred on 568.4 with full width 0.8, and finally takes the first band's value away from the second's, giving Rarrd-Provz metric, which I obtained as 0.00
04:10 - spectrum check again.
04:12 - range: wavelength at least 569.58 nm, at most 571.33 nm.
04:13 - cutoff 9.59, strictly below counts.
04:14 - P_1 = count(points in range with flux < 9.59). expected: 5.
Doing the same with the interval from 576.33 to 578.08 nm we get 4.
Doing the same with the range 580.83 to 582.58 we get 5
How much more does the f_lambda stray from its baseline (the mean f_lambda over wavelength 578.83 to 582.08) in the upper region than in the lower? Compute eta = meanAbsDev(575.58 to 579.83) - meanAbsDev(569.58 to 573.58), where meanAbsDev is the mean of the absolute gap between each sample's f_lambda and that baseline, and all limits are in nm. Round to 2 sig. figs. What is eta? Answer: -0.013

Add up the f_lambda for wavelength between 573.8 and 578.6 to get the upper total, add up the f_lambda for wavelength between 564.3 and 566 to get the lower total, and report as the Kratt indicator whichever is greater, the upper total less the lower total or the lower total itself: 113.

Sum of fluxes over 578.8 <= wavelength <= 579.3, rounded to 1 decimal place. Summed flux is 18.8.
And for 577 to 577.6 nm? 19.2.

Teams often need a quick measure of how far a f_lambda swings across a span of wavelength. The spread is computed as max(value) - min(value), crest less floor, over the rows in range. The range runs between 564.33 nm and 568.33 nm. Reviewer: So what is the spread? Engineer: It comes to 0.63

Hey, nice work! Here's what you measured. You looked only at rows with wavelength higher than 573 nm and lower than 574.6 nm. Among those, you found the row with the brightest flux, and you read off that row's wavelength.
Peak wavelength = 573.45 nm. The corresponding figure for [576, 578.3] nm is 578.20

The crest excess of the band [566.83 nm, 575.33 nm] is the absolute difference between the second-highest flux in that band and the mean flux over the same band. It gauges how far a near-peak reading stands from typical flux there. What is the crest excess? 0.38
